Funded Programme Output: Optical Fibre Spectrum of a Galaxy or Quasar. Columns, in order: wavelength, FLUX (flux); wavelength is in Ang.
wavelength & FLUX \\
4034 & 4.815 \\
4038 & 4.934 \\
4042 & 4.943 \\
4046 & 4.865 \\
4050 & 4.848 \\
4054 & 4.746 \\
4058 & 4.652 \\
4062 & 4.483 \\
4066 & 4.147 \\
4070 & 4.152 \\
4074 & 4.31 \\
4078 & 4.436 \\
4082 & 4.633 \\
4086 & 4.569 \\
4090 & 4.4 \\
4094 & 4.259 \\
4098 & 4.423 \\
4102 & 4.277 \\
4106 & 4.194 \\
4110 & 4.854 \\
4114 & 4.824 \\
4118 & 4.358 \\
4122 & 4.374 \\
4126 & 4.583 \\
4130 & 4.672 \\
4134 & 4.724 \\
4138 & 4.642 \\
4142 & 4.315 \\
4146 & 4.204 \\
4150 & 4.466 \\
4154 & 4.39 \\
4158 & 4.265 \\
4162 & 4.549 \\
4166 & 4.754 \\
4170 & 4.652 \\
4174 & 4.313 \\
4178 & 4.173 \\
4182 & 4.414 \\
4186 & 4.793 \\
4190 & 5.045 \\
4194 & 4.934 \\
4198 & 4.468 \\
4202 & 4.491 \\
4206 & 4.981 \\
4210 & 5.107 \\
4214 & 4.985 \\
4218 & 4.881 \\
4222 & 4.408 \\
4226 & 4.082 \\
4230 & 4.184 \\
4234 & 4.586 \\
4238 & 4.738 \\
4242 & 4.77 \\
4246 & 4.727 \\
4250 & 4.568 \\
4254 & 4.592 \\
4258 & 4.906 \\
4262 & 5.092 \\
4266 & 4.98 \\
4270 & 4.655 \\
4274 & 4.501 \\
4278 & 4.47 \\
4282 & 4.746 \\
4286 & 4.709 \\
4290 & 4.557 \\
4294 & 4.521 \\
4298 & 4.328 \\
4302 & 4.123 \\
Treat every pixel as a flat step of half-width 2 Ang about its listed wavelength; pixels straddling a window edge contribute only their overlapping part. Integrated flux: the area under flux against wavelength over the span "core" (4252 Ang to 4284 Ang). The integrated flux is 152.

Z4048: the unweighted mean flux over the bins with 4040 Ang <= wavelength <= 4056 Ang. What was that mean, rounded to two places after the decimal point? 4.85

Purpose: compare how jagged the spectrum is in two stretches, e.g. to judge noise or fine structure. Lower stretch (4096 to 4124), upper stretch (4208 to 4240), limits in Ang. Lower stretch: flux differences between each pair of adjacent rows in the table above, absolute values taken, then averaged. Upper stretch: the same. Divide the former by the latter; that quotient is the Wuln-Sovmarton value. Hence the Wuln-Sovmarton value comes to 1.0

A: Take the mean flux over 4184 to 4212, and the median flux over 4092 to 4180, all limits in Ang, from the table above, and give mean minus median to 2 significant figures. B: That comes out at 0.42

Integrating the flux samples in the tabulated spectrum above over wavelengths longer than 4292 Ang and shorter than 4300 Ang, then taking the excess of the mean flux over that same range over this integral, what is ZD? -31.0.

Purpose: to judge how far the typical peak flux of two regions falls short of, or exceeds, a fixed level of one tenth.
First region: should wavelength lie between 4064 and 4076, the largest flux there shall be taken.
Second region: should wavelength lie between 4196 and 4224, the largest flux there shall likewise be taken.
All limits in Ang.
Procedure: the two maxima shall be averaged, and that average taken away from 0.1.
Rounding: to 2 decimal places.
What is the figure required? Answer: -4.61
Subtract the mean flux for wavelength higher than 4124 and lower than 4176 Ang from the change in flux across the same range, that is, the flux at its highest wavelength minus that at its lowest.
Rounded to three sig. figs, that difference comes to -4.77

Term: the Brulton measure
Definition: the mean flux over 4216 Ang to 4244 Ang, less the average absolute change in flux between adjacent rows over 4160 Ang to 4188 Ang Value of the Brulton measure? 4.29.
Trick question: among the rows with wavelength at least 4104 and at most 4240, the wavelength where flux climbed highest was 4210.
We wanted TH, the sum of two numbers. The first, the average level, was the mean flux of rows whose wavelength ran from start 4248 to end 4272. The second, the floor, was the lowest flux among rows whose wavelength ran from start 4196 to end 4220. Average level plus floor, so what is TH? 9.27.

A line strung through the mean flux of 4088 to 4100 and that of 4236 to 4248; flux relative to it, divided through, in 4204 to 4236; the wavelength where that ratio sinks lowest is 4226 Ang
